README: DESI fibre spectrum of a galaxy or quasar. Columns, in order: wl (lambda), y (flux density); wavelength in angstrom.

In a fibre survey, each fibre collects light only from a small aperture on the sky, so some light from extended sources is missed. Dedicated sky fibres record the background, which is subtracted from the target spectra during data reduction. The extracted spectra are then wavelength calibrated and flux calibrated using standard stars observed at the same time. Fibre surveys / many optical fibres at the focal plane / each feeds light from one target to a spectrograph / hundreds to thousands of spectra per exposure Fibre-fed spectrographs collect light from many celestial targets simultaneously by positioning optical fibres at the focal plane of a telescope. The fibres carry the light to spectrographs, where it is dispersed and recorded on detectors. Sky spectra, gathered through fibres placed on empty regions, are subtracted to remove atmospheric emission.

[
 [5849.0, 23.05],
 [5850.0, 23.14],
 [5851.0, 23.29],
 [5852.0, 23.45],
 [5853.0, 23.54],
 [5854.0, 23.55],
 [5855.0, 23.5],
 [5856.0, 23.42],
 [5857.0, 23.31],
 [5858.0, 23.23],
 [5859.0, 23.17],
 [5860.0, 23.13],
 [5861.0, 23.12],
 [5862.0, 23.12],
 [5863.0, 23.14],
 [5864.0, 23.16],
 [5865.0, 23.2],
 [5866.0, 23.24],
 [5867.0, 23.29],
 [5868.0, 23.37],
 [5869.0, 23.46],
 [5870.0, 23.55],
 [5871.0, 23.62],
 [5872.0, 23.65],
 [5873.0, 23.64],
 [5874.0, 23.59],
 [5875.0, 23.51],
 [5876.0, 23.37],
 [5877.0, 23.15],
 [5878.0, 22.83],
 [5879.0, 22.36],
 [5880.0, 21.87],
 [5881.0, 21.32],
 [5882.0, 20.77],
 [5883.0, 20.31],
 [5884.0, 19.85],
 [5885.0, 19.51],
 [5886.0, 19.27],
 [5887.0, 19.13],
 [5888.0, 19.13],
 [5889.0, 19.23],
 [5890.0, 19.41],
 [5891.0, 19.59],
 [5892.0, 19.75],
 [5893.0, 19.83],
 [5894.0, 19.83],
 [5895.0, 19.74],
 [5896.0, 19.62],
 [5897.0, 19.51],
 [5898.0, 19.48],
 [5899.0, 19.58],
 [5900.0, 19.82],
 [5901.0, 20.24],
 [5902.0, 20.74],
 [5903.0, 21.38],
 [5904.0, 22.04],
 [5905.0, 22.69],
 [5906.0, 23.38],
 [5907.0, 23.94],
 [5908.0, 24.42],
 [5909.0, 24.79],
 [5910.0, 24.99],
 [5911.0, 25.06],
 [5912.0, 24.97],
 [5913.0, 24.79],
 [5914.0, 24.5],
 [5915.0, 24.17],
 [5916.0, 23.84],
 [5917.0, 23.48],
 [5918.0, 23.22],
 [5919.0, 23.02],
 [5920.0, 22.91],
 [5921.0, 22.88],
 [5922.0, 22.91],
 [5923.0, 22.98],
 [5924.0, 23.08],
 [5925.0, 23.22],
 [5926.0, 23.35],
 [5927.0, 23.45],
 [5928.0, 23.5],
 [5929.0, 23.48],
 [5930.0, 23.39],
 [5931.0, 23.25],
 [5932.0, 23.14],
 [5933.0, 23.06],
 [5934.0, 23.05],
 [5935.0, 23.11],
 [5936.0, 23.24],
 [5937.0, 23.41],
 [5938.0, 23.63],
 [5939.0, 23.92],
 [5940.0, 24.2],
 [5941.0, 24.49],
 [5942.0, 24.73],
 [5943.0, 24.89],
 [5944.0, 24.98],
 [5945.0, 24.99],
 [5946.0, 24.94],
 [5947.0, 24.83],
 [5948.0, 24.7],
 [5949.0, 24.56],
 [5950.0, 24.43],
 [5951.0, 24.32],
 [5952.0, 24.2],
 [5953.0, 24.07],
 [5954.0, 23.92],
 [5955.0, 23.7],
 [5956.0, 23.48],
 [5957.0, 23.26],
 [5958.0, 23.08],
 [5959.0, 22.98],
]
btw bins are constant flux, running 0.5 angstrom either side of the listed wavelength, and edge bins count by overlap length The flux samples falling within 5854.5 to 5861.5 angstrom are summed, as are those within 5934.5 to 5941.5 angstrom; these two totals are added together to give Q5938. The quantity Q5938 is 329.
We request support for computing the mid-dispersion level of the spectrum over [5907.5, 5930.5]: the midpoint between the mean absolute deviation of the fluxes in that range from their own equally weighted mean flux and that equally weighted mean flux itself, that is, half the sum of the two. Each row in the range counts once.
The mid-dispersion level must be 12.2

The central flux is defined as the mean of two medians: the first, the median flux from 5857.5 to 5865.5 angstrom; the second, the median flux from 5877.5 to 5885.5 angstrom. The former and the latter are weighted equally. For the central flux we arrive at 22.1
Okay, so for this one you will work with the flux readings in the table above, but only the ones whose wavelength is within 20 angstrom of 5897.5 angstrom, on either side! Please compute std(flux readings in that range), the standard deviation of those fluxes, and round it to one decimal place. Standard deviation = 2.1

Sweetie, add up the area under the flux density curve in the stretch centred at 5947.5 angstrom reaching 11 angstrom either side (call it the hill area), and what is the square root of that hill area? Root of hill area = 23.1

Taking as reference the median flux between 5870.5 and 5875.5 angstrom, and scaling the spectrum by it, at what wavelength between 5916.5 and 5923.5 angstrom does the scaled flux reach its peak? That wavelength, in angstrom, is 5917.0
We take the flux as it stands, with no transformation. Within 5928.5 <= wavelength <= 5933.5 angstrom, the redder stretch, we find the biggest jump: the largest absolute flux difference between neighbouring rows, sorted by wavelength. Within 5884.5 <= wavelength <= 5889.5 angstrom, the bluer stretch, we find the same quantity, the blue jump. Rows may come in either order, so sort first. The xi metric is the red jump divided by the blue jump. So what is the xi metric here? 0.6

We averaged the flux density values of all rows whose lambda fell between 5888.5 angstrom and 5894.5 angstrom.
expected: 19.6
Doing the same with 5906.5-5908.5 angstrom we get 24.2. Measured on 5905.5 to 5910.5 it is 24.3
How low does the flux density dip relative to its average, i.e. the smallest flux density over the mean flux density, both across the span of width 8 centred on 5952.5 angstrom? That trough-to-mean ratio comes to 0.975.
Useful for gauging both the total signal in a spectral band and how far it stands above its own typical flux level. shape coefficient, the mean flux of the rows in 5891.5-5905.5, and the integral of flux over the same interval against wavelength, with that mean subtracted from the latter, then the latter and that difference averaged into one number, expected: 274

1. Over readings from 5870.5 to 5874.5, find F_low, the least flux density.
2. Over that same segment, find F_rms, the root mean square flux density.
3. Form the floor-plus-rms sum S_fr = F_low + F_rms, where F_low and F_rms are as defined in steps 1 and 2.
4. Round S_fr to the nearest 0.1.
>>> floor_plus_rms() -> 47.2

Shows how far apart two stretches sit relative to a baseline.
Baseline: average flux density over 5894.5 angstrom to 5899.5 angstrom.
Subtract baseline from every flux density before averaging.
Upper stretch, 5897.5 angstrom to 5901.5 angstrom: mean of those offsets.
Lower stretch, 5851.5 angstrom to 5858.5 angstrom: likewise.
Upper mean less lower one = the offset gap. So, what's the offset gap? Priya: -4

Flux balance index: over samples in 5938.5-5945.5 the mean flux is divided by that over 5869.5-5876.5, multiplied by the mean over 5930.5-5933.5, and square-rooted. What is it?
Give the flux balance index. 4.9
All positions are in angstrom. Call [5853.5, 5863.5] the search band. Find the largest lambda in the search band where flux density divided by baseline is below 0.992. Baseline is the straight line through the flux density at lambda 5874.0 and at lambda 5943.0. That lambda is 5863.0 angstrom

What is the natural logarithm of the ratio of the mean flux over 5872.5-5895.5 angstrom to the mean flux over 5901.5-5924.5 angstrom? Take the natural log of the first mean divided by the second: -0.12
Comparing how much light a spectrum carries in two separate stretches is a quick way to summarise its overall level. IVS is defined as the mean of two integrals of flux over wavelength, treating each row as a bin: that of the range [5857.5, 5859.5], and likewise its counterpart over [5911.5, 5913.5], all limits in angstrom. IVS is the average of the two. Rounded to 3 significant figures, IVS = 48.1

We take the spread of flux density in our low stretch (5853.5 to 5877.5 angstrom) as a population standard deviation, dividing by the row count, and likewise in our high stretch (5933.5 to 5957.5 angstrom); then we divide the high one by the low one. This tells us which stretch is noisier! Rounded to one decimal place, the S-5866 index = 3.4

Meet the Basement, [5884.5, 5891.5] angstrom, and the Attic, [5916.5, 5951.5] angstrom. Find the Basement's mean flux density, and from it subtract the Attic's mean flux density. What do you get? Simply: -4.4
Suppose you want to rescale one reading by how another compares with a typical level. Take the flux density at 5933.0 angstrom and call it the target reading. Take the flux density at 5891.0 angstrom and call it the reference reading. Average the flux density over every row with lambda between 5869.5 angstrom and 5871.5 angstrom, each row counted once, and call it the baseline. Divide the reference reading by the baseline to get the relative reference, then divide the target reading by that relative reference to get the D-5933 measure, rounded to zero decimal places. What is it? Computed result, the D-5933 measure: 28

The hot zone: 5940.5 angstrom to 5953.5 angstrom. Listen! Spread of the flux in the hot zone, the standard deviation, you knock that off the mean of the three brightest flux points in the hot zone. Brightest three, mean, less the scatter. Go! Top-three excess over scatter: 24.7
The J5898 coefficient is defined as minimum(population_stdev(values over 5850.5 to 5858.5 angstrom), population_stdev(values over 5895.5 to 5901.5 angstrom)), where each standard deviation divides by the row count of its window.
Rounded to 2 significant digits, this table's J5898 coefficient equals 0.11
